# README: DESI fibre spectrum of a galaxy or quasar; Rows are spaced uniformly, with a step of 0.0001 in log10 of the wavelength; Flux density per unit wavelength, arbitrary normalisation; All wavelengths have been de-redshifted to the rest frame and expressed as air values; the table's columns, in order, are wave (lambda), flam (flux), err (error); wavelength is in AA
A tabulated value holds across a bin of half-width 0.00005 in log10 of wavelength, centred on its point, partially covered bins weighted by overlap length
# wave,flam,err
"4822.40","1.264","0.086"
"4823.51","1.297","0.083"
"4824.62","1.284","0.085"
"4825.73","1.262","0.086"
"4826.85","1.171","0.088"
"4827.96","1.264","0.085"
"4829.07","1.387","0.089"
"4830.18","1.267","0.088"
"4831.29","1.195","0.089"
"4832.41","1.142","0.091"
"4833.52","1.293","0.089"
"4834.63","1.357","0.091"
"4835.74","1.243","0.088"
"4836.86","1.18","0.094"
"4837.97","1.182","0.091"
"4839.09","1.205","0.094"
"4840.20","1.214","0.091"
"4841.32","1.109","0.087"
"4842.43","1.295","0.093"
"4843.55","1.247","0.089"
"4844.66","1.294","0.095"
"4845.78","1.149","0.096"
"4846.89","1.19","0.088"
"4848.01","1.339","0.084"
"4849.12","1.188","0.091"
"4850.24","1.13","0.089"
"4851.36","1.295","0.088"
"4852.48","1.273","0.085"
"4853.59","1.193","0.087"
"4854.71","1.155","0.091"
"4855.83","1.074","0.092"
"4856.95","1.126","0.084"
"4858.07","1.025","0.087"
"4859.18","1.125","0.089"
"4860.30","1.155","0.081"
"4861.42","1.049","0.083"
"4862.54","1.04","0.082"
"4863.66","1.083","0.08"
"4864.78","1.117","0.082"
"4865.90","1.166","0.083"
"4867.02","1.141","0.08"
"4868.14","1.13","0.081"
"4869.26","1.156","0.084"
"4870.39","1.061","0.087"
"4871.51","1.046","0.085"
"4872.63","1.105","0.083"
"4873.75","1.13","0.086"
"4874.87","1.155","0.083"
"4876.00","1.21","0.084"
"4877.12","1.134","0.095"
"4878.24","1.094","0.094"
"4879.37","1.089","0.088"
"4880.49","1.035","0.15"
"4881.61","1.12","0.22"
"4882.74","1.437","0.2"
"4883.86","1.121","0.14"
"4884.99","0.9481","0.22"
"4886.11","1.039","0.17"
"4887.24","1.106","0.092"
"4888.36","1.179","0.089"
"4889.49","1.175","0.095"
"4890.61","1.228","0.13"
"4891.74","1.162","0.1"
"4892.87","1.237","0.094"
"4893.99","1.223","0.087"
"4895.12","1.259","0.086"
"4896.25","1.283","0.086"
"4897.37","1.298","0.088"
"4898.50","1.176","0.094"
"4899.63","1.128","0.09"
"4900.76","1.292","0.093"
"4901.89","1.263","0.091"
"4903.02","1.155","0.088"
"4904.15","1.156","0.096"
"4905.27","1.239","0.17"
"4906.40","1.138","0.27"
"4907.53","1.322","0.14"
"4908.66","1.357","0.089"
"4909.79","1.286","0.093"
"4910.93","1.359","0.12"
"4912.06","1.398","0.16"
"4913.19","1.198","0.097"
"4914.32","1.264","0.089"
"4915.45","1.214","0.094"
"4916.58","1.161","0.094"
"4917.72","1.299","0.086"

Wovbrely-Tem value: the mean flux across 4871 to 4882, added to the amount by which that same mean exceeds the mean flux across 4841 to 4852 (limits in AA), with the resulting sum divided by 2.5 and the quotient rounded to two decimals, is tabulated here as 0.40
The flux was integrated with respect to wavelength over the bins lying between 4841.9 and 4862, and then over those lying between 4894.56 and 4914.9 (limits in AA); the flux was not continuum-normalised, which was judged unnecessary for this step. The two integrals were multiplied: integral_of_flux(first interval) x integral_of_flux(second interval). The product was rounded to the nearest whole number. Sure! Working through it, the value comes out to 607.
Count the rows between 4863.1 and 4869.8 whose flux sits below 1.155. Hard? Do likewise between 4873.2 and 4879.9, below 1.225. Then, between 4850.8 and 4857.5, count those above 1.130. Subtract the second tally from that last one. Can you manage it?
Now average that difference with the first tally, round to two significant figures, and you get 1.0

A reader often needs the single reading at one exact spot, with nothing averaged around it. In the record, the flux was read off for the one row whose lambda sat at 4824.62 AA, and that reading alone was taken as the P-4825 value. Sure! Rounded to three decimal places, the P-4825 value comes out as 1.284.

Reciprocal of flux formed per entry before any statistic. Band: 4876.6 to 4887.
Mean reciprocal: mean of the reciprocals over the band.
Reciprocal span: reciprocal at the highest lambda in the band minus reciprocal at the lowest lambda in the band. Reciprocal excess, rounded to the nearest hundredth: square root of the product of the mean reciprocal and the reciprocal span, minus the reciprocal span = 0.19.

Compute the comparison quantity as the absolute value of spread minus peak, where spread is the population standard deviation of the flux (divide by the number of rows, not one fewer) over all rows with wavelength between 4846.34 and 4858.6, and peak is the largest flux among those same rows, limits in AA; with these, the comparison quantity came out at 1.25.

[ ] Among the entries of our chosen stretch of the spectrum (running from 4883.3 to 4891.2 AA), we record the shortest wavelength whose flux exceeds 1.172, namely 4888.36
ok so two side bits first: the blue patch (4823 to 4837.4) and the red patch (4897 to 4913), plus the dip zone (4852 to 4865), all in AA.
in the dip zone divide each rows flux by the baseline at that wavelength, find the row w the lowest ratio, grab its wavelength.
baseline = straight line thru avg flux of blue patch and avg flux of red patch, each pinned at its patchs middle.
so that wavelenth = 4858.07 AA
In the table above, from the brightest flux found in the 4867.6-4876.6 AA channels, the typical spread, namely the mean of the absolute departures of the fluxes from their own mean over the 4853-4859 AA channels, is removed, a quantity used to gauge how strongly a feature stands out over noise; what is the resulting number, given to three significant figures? 1.16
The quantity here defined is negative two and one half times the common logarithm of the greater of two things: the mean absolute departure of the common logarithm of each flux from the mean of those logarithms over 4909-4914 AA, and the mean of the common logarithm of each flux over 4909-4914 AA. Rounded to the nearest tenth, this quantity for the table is 2.3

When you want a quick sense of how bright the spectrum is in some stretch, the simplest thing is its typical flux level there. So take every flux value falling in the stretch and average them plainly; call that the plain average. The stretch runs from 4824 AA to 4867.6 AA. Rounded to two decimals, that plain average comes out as 1.19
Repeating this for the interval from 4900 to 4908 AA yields 1.22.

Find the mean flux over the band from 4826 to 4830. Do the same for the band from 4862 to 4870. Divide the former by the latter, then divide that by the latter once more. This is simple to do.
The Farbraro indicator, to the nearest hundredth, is 1.02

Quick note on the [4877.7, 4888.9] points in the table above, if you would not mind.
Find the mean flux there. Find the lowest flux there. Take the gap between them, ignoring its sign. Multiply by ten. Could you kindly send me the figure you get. 1.7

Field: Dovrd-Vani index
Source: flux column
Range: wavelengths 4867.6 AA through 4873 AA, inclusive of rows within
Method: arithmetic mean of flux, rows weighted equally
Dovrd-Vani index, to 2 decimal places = 1.10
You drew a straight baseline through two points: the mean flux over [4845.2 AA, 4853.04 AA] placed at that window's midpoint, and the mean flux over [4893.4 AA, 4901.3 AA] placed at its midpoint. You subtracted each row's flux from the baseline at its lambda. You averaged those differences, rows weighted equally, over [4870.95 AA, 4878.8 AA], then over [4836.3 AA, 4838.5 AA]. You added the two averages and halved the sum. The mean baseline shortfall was 0.07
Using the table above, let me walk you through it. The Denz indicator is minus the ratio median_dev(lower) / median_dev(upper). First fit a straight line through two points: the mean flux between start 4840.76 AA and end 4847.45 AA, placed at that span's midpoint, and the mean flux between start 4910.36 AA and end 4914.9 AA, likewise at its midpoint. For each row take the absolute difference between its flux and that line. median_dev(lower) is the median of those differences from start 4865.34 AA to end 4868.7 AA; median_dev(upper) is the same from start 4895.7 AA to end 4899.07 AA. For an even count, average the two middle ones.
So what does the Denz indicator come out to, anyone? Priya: -7.7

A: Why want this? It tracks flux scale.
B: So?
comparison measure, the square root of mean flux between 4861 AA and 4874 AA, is 1.05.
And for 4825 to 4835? 1.12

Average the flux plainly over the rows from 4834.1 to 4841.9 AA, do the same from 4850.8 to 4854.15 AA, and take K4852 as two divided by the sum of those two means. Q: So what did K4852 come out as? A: 0.81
